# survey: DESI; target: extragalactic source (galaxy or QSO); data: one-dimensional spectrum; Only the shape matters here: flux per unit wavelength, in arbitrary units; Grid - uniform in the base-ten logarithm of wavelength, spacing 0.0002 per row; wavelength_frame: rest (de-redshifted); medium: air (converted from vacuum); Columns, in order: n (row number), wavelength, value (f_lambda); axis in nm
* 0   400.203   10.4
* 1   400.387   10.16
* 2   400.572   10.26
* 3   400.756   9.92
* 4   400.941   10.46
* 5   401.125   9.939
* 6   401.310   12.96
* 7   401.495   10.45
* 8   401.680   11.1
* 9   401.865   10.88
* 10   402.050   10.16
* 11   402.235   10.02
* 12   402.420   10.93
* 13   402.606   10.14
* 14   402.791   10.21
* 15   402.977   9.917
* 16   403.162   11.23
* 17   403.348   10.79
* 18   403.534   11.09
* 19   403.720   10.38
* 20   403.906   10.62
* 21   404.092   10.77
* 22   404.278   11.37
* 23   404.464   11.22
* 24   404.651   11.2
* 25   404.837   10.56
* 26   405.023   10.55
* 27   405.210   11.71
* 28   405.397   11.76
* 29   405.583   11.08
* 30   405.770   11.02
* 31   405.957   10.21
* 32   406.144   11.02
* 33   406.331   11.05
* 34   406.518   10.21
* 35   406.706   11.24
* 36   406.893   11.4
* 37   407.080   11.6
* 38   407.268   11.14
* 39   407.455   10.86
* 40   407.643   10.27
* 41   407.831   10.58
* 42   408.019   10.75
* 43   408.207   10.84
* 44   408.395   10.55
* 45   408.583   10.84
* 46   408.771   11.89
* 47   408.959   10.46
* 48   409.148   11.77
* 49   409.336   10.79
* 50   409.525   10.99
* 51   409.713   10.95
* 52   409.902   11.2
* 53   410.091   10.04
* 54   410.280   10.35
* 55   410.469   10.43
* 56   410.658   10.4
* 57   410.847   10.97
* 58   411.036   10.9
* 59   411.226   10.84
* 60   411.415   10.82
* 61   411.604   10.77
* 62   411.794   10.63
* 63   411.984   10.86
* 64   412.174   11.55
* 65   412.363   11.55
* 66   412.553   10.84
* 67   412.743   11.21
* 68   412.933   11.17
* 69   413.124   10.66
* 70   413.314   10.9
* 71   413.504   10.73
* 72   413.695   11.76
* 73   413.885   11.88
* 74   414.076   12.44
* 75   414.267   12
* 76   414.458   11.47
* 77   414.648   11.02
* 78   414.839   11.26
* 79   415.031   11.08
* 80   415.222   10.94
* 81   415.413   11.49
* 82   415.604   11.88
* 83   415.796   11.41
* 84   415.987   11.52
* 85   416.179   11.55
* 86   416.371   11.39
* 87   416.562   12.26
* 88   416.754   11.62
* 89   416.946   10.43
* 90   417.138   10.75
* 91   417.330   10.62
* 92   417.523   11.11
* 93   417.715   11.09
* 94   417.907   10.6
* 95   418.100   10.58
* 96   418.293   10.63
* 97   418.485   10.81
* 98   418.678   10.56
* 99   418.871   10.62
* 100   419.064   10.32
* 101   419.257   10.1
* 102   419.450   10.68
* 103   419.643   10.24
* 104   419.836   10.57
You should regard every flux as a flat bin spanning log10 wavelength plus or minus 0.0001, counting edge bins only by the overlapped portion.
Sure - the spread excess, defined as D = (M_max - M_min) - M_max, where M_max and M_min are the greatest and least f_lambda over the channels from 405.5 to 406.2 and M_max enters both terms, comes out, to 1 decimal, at -10.2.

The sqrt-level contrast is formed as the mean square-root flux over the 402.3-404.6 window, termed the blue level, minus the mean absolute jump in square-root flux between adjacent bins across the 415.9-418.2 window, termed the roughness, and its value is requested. 3.21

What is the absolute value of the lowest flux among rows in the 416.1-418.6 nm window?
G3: 10.4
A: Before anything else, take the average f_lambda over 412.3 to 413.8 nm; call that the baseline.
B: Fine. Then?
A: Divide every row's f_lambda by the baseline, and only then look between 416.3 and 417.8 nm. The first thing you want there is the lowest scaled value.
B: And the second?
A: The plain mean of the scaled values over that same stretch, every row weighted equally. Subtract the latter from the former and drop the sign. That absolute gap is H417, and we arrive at 0.066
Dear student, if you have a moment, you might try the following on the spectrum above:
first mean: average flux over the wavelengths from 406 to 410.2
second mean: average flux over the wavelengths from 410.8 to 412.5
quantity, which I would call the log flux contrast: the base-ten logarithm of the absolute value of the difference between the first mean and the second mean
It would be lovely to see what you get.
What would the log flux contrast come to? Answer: -1.2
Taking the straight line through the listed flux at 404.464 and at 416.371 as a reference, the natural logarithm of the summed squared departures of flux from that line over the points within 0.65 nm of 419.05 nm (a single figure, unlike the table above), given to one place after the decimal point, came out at 1.9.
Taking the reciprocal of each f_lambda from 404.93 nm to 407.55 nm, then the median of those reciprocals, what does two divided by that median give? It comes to 22.13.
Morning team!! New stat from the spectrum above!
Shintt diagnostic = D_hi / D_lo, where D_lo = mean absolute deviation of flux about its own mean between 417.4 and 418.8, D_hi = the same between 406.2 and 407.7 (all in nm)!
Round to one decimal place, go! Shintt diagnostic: 2.0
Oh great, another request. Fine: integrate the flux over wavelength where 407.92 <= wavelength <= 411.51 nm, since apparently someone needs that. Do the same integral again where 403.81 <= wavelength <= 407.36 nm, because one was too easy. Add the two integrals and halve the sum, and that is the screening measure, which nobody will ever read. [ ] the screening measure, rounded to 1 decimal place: 39.0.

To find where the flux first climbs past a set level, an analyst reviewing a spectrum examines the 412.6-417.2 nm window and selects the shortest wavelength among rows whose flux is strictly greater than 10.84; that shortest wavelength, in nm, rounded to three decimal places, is 412.743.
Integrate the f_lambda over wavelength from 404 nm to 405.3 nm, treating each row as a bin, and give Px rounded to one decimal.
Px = 14.4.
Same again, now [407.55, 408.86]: 14.2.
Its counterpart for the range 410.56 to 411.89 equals 14.3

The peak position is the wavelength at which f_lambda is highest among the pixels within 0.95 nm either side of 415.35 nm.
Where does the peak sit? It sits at 415.604 nm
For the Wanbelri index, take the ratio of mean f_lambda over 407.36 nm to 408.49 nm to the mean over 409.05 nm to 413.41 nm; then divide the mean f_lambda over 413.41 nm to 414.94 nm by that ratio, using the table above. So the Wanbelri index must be 11.8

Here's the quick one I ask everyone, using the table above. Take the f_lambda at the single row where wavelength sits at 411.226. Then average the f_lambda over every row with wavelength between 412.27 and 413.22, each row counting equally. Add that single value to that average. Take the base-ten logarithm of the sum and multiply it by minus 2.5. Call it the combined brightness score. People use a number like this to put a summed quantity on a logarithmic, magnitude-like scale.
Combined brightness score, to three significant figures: -3.35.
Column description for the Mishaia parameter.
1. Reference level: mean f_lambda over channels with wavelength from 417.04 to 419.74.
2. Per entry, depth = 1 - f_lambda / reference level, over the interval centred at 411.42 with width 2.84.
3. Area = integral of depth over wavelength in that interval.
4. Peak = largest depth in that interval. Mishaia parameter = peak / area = -1.1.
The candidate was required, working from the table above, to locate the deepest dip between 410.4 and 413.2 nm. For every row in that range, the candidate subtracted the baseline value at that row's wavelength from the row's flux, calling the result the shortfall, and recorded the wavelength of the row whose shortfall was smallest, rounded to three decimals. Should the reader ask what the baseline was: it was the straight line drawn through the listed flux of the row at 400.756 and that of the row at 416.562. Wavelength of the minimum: 413.124 nm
